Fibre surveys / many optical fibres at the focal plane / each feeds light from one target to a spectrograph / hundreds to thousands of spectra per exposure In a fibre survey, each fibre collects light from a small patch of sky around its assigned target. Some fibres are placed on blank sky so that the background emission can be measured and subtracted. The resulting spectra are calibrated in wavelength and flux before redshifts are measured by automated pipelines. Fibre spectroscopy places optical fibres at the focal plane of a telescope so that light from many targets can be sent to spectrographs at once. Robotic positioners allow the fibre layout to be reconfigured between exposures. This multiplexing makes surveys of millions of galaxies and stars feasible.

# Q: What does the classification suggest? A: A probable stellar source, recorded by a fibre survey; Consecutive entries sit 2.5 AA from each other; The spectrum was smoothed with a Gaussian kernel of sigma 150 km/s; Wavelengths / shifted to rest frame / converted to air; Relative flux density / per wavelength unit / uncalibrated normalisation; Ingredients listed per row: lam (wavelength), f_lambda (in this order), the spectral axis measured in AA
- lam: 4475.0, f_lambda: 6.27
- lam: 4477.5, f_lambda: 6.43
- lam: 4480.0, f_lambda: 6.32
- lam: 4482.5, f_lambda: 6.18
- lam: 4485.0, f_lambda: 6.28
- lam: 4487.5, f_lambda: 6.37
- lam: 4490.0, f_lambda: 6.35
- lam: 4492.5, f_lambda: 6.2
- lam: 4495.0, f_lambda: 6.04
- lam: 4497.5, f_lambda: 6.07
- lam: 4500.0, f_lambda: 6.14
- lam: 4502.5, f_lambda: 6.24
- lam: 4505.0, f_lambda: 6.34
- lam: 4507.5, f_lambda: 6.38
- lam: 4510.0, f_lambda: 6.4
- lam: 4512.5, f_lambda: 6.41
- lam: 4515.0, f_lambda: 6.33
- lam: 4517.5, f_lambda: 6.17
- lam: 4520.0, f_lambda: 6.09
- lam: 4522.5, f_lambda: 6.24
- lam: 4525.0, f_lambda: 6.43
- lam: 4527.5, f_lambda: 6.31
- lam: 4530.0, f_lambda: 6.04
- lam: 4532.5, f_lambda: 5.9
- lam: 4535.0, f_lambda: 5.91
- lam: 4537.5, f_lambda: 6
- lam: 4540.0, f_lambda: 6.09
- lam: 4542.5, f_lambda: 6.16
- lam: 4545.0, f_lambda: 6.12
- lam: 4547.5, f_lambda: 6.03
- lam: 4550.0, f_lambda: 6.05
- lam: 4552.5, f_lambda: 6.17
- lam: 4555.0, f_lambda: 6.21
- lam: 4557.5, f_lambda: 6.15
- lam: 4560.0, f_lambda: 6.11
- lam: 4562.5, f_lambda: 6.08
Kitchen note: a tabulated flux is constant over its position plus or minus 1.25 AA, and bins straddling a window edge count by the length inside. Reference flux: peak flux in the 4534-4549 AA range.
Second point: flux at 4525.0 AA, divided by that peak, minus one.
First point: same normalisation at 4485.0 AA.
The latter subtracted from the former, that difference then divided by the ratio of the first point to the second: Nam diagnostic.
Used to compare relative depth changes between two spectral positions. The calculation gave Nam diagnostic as 0.05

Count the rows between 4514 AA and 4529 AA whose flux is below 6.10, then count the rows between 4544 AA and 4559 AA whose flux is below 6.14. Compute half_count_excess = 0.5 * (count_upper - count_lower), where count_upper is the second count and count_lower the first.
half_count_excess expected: 1.00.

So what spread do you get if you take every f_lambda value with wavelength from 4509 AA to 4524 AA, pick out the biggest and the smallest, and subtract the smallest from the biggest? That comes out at 0.32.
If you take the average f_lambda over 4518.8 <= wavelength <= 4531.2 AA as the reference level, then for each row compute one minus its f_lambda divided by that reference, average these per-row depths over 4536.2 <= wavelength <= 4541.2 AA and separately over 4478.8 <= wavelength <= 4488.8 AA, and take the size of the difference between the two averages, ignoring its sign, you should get 0.039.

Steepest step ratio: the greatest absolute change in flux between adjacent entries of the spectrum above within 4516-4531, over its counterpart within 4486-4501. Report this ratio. 1.7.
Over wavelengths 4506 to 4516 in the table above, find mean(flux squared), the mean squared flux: 40.7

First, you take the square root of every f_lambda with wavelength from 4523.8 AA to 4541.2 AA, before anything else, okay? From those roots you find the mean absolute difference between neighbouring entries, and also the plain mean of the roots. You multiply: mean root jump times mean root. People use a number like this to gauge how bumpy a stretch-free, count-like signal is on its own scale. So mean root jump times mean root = 0.060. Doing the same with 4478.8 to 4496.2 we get 0.055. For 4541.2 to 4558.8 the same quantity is 0.031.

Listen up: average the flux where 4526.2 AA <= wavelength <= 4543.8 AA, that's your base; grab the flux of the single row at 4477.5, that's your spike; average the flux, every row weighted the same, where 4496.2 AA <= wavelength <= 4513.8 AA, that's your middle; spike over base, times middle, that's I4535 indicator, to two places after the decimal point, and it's 6.67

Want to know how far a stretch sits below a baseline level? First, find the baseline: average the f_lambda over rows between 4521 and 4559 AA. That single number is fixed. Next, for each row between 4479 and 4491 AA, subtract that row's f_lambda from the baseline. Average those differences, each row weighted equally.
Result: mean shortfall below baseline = -0.18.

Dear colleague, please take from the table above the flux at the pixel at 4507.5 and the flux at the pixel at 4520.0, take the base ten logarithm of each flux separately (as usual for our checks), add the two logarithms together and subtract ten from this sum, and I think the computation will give -8.41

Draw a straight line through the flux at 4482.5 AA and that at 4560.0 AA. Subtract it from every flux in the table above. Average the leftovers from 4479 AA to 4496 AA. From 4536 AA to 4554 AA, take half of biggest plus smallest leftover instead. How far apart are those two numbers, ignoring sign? 0.11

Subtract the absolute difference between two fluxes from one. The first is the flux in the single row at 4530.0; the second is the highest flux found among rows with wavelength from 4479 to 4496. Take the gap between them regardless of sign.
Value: 0.67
